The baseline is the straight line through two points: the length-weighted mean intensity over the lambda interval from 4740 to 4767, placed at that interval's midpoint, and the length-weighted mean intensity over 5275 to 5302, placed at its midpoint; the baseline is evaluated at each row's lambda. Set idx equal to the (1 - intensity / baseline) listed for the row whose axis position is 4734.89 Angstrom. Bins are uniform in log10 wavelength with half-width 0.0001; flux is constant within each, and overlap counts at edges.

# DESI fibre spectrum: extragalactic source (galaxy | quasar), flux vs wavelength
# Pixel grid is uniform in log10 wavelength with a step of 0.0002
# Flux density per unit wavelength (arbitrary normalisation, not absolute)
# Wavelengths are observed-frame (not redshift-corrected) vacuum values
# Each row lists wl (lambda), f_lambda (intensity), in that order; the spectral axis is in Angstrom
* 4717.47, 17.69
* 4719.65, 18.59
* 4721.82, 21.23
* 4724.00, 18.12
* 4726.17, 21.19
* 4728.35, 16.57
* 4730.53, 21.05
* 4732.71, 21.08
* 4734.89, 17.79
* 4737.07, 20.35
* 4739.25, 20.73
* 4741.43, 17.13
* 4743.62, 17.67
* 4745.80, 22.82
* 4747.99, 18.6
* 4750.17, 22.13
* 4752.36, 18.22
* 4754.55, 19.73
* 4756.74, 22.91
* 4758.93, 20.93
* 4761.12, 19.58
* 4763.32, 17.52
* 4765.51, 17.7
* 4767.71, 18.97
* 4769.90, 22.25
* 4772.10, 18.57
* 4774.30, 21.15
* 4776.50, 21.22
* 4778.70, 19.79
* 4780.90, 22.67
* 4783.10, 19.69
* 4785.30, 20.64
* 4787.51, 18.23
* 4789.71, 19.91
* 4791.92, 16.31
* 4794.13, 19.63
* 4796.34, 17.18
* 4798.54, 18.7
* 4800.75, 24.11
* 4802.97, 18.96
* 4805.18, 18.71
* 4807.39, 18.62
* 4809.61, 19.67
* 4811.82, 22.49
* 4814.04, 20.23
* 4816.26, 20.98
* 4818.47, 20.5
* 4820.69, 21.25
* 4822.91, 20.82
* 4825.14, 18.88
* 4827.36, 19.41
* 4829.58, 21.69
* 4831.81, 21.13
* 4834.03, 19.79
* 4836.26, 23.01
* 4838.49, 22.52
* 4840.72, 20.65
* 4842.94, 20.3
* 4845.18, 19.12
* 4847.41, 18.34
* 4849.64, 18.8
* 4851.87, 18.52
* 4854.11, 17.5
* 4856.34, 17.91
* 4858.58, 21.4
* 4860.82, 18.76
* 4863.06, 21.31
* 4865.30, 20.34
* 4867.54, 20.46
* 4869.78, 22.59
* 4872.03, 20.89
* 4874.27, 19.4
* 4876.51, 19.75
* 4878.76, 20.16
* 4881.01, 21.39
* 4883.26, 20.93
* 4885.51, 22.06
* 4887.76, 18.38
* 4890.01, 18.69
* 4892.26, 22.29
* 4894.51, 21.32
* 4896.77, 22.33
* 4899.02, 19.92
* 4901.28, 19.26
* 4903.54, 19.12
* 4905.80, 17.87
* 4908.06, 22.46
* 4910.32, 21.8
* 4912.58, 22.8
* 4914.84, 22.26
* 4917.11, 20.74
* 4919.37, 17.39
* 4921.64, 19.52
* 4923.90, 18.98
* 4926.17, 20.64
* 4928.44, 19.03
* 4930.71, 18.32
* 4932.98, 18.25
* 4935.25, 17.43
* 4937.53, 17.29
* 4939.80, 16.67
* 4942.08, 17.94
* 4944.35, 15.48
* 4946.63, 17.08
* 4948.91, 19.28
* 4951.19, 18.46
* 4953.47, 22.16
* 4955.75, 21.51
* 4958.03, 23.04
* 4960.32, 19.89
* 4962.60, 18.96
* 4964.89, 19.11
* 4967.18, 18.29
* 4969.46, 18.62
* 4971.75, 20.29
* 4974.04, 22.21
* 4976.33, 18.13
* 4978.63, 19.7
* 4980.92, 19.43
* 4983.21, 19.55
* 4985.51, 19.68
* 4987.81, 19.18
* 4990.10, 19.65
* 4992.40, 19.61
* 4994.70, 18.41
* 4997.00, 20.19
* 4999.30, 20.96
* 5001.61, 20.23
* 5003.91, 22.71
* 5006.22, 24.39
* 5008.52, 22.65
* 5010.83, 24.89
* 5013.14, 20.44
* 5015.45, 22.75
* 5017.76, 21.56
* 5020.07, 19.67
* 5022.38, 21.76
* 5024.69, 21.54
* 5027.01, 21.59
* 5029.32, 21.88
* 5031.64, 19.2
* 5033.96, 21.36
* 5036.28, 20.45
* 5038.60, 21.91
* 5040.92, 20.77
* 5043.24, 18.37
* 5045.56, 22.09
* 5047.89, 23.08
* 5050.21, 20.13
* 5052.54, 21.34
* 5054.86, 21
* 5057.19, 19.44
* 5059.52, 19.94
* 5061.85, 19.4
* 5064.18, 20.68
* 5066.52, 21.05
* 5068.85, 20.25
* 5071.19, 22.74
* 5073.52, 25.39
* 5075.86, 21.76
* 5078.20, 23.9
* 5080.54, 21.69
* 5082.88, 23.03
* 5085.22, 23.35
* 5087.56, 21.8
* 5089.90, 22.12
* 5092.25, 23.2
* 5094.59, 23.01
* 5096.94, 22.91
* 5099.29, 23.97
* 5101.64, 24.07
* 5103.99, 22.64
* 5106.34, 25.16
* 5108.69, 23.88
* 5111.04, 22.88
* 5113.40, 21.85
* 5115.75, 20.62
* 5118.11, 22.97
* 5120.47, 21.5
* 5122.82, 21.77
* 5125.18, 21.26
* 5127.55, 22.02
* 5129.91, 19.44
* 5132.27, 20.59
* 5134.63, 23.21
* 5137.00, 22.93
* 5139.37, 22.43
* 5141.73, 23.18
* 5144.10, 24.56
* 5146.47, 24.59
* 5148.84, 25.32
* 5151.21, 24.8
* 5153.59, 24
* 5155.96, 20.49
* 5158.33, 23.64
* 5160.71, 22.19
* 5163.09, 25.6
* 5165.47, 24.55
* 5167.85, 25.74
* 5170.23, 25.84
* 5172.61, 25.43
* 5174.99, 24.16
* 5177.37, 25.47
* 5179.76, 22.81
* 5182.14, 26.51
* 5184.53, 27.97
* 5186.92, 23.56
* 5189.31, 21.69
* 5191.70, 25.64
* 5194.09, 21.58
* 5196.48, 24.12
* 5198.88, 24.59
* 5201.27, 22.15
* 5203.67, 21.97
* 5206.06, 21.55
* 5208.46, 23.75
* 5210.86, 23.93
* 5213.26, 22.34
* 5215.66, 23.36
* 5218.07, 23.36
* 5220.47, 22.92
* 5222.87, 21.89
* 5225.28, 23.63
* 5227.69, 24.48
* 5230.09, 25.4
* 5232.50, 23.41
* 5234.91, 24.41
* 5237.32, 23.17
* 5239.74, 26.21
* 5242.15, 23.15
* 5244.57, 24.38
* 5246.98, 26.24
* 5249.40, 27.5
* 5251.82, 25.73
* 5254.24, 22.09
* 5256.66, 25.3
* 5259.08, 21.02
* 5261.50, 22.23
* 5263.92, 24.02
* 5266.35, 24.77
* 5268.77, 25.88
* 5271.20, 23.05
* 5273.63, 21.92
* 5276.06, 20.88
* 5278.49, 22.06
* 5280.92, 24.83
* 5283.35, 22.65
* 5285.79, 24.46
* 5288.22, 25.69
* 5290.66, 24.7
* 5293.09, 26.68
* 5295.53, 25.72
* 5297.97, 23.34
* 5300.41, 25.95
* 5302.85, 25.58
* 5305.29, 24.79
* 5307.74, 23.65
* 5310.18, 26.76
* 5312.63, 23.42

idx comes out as 0.08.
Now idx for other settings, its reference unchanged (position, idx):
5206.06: 0.09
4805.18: 0.07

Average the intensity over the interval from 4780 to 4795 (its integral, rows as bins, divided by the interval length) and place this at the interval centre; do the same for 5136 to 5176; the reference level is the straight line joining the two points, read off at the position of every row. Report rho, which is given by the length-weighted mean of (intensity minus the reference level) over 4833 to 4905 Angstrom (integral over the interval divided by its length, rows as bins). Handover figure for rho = -0.3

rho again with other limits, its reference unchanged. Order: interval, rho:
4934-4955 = -3.4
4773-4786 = 1.4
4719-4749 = 0.6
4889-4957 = -1.7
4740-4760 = 1.0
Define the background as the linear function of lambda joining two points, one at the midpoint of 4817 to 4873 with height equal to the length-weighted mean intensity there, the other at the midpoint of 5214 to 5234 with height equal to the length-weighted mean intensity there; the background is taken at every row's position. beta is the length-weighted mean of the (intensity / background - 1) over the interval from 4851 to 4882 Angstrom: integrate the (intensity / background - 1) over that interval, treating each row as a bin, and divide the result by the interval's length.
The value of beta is -0.019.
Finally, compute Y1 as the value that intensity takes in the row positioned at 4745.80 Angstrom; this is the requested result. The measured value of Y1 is 22.82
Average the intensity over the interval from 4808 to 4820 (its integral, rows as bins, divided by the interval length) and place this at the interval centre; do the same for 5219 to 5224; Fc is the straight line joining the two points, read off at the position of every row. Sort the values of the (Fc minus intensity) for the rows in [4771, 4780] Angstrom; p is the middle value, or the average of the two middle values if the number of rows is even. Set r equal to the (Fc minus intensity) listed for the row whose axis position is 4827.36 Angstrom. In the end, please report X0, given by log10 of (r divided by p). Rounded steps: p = 0.1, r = 1.4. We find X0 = 1.3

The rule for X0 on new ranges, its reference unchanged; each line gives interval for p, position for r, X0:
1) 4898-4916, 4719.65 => 0.8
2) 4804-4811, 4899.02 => -0.2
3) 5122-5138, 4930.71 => 1.0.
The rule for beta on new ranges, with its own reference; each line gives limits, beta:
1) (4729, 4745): 0.005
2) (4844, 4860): -0.074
